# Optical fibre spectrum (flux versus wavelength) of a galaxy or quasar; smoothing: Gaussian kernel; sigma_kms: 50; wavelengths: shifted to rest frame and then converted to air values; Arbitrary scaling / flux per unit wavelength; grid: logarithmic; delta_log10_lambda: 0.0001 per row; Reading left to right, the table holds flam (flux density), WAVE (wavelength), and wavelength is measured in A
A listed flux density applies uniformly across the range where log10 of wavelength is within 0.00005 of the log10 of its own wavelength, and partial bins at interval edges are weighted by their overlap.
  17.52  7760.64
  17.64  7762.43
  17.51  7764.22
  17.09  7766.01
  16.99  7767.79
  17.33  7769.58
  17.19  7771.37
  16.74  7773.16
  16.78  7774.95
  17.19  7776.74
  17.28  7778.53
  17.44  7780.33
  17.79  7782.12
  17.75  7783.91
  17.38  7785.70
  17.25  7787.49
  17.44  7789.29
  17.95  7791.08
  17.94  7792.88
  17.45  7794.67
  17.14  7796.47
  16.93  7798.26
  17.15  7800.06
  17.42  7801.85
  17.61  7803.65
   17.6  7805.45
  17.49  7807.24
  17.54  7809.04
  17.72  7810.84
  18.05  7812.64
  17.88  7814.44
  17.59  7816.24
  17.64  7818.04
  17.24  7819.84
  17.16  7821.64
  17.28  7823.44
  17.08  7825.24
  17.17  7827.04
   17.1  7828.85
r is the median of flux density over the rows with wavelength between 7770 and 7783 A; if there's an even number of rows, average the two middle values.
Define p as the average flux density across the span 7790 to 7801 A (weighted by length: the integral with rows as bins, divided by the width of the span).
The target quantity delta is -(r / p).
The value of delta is -0.99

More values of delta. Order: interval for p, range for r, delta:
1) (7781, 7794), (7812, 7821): -1.00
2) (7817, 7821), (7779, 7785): -1.02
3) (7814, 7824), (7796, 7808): -1.00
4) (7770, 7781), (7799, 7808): -1.02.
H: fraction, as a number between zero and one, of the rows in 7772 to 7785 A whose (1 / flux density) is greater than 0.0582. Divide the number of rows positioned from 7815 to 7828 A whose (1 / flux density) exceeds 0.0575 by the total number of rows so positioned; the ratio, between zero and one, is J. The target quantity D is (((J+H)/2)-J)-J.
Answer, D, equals -0.93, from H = 0.29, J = 0.71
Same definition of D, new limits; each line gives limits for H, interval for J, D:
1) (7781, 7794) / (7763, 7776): -1.29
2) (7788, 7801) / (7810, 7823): -0.21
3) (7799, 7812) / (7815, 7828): -1.00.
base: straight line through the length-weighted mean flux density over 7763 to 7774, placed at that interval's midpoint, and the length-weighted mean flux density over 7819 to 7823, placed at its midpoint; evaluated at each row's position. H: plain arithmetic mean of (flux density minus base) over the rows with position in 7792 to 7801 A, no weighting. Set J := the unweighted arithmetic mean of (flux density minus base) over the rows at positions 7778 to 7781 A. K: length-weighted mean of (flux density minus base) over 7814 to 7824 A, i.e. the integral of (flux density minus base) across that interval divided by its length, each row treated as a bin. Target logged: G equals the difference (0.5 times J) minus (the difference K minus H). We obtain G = -0.01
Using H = 0.13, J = 0.19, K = 0.24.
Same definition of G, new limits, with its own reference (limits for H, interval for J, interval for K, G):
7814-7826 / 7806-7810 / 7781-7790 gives 0.01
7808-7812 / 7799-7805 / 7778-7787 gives 0.17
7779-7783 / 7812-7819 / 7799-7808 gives 0.48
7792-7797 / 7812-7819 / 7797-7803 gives 0.62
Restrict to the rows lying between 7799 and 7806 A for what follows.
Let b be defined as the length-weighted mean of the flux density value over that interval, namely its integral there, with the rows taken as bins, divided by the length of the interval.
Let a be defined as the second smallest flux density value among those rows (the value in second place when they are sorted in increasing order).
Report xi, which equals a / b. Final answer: 1.000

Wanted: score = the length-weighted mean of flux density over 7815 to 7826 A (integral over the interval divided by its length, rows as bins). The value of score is 17.4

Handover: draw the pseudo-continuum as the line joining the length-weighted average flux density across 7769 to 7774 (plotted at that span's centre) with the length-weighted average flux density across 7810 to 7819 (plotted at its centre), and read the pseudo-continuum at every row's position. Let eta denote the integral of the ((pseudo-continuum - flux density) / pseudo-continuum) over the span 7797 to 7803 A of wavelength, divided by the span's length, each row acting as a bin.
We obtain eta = 0.02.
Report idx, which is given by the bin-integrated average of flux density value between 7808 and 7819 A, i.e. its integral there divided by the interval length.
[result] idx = 17.7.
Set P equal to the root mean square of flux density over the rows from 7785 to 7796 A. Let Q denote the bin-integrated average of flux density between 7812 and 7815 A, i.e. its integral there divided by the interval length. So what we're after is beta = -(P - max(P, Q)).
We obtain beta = 0.39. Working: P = 17.6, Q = 18.0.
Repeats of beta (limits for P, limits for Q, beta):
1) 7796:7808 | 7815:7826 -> 0.02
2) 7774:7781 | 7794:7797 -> 0.10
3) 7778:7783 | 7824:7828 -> 0.00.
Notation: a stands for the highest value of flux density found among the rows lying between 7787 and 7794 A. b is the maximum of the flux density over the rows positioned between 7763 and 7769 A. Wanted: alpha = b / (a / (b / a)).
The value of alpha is 0.95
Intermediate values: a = 17.95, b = 17.51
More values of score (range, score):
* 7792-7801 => 17.3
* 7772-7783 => 17.2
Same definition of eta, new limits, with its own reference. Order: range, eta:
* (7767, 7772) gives -0.01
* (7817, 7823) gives 0.03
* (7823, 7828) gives 0.04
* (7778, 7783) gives -0.02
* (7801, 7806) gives 0.00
